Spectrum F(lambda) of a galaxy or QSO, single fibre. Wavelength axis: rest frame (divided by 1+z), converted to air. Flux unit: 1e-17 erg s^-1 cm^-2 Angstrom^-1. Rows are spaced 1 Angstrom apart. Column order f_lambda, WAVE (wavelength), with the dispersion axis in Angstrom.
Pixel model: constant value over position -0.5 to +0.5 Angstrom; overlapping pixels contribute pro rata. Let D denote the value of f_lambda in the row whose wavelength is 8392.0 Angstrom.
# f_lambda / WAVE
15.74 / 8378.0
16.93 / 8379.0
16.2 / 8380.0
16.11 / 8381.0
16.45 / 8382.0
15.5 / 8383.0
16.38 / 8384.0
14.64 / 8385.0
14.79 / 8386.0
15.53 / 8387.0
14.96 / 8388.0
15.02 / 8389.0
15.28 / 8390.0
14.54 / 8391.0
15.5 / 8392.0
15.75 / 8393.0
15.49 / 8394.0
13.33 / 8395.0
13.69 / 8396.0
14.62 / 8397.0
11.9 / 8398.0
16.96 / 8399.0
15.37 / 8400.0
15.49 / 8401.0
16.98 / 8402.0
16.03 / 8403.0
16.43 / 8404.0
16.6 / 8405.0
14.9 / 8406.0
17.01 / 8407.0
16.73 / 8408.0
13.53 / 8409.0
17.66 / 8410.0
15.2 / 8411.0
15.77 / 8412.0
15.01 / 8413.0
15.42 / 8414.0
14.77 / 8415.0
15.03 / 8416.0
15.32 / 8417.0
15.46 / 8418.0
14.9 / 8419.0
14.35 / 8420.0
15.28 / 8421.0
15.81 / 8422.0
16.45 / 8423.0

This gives 15.5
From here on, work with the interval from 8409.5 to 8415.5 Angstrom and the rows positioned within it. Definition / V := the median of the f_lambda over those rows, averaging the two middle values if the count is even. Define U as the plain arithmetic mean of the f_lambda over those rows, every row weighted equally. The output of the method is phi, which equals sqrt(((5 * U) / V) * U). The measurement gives 8.94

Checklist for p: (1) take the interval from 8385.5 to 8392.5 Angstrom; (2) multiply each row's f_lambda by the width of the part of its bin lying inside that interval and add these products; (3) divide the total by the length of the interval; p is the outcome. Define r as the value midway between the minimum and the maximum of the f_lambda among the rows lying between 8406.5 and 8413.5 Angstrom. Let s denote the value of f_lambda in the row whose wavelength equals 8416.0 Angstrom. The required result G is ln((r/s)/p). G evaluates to -2.68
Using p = 15.1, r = 15.6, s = 15.03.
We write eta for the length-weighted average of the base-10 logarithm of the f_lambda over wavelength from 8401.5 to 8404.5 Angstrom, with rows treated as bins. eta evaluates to 1.22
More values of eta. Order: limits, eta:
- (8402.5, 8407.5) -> 1.21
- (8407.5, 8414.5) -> 1.19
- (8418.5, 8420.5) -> 1.17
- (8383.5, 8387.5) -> 1.19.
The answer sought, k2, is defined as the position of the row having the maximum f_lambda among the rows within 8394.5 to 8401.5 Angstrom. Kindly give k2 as 8399.0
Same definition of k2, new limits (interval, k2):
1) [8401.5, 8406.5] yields 8402.0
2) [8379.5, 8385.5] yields 8382.0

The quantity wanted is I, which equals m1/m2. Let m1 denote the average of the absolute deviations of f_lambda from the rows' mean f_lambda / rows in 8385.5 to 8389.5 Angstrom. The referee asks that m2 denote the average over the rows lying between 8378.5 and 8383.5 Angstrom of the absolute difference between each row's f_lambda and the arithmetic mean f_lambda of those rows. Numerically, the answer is 0.6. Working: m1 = 0.2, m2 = 0.36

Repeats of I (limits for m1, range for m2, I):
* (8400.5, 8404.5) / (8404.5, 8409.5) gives 0.4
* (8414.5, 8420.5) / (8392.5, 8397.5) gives 0.3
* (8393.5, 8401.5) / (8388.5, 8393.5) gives 3.5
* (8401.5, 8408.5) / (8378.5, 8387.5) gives 0.8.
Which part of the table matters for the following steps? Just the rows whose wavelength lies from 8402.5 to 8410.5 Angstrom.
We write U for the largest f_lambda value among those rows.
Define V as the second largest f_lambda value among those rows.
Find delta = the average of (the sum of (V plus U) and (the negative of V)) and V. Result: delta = 17.3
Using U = 17.66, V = 17.01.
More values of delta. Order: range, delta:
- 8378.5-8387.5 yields 16.7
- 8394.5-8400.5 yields 16.2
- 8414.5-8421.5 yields 15.4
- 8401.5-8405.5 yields 16.8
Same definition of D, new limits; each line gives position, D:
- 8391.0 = 14.54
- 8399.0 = 16.96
